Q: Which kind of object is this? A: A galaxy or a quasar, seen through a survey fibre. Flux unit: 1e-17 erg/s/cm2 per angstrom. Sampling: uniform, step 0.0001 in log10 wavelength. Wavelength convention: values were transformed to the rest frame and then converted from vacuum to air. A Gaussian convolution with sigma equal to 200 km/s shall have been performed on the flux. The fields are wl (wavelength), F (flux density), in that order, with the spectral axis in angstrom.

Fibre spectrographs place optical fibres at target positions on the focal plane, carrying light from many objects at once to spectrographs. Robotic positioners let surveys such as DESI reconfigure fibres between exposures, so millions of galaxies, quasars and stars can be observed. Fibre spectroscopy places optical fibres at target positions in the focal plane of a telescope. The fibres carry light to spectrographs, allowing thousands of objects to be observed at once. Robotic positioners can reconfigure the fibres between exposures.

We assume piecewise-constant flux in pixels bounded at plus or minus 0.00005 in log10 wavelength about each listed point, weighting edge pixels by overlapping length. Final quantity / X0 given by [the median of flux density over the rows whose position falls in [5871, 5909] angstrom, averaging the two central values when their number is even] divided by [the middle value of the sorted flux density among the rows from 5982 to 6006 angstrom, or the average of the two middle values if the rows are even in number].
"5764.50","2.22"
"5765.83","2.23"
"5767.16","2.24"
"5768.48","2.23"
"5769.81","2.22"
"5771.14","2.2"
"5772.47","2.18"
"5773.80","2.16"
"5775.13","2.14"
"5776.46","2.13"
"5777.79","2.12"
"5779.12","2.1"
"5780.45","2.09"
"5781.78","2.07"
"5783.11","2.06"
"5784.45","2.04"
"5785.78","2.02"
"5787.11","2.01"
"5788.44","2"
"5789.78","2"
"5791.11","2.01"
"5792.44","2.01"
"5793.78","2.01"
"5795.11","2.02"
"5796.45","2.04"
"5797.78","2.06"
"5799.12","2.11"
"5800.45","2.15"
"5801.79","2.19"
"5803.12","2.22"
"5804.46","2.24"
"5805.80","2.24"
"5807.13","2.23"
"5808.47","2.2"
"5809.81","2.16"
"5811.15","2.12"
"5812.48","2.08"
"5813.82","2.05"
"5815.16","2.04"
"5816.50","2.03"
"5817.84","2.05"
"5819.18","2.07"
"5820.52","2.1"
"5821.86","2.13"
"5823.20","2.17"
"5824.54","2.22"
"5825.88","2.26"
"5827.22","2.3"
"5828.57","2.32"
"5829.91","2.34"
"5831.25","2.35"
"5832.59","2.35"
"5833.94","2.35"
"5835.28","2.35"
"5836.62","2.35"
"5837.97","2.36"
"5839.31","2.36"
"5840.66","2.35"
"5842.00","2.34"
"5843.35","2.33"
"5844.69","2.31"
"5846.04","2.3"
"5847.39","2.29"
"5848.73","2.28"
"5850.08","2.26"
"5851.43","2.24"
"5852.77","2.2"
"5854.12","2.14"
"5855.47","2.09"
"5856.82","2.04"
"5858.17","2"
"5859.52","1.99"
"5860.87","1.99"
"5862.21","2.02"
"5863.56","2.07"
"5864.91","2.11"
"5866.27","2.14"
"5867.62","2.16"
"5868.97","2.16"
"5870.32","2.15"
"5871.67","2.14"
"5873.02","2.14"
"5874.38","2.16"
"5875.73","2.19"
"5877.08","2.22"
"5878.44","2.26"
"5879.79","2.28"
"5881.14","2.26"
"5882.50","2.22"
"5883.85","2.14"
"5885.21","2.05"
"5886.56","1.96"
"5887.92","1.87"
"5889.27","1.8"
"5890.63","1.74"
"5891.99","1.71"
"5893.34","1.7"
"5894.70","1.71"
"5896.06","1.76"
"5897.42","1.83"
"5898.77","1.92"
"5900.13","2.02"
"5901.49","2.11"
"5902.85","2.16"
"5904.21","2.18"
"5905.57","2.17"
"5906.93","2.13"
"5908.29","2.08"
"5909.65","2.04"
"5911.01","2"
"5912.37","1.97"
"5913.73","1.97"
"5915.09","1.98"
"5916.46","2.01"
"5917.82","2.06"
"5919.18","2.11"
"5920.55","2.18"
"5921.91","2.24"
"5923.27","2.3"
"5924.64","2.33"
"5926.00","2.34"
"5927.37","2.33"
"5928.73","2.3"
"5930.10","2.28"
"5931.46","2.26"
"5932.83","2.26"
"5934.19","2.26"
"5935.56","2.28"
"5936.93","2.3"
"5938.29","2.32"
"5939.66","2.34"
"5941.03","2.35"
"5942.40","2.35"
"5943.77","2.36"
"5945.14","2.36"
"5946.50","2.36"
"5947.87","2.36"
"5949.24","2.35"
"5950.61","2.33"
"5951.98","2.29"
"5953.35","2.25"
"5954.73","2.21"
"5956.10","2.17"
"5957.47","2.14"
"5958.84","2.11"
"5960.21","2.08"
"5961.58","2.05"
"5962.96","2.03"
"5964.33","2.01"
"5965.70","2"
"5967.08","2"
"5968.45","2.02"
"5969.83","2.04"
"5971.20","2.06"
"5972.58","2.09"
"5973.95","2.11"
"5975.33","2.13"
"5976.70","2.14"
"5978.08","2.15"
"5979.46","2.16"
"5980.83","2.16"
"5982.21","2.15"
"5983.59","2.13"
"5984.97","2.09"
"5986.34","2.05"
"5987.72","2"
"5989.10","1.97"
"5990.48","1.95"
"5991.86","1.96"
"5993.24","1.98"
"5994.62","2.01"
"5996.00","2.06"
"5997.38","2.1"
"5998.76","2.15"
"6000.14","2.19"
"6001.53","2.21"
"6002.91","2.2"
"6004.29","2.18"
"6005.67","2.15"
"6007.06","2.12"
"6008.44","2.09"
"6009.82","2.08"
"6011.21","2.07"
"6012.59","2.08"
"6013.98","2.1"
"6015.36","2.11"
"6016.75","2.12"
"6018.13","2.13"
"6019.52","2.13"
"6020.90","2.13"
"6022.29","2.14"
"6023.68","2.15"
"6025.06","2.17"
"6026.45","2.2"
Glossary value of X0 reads 1.01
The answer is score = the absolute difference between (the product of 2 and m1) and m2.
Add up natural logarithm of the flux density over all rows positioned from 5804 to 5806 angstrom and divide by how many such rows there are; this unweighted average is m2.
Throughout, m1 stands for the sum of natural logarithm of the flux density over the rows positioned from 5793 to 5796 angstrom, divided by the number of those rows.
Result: 0.59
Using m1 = 0.70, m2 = 0.806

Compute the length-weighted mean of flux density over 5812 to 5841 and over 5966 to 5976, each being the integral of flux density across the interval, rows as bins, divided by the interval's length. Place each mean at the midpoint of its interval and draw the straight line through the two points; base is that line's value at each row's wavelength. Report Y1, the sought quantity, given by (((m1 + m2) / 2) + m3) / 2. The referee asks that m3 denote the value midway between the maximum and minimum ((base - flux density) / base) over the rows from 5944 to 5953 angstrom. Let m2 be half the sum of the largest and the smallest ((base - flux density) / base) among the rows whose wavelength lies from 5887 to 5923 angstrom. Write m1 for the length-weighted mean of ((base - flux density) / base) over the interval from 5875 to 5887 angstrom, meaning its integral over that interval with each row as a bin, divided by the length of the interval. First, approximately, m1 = -0.01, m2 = 0.08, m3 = -0.12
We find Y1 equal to -0.041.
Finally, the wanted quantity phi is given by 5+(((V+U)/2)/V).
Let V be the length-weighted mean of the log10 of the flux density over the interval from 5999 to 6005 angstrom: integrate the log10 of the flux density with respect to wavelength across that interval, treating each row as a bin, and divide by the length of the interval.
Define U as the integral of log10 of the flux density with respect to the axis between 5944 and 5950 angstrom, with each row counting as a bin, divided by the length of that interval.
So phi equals 6.05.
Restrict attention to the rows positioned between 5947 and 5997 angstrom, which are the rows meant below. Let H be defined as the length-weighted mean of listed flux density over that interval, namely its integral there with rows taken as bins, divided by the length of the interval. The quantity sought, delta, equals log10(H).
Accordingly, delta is 0.323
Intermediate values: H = 2.11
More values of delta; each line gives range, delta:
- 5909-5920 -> 0.305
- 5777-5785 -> 0.318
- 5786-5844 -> 0.338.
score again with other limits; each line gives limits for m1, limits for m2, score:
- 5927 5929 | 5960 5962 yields 0.95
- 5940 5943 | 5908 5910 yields 0.99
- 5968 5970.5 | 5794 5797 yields 0.71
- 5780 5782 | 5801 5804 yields 0.67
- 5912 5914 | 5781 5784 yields 0.63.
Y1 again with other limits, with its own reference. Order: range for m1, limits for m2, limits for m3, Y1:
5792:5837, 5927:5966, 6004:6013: -0.032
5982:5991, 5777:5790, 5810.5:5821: 0.060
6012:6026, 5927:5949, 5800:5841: -0.034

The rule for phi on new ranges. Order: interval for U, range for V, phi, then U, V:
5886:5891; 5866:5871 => 5.90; 0.266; 0.334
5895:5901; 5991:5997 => 5.95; 0.273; 0.302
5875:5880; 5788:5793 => 6.08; 0.349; 0.302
